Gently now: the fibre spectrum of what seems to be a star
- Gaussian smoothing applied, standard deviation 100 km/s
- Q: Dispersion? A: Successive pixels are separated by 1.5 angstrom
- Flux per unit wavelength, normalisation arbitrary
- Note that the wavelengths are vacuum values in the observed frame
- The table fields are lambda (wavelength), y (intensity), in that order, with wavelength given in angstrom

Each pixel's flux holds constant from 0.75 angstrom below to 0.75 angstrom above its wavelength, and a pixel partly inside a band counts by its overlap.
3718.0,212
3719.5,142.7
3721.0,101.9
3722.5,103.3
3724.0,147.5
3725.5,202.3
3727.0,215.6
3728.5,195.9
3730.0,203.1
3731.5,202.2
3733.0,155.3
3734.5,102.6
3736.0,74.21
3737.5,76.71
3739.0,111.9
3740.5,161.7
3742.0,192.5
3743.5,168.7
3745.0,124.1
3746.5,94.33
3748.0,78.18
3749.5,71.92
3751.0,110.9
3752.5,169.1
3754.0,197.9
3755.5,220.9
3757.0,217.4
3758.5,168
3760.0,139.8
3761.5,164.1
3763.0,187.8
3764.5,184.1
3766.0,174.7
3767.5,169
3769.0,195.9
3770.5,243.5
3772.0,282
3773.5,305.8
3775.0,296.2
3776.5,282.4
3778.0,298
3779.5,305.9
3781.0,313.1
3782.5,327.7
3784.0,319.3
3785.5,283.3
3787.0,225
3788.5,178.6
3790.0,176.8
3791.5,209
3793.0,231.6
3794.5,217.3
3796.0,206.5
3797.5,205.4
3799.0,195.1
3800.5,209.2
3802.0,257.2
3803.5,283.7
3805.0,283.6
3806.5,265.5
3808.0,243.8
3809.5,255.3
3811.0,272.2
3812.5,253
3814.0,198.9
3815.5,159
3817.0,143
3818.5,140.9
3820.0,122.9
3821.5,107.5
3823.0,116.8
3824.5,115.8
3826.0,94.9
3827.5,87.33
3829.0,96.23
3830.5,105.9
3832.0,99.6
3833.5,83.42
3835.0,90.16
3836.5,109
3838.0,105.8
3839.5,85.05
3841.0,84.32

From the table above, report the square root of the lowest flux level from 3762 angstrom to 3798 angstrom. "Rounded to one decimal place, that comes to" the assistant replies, 13.0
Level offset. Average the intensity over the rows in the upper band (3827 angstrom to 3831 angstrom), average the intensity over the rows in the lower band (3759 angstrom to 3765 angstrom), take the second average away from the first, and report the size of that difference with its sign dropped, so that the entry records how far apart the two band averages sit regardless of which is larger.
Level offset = 72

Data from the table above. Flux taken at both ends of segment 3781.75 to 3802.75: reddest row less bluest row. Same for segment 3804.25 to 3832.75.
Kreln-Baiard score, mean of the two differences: -127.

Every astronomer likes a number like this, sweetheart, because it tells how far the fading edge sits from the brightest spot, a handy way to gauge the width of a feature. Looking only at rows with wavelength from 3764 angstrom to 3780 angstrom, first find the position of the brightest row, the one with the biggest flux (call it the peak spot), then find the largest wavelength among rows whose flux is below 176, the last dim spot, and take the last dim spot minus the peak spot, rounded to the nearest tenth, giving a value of -12.0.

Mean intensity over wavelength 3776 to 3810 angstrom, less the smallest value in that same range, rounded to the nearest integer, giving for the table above 74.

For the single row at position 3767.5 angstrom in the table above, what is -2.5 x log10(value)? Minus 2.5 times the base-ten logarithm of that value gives -5.57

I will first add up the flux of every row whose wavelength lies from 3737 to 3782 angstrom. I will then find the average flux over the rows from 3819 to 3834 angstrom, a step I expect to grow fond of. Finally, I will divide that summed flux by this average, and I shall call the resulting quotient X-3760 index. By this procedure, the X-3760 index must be 55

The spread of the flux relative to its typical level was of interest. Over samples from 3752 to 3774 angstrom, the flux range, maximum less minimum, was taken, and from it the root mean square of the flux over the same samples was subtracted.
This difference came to -40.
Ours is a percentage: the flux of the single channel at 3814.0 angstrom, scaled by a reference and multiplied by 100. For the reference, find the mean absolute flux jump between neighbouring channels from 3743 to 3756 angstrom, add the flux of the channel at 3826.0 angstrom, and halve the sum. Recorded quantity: 317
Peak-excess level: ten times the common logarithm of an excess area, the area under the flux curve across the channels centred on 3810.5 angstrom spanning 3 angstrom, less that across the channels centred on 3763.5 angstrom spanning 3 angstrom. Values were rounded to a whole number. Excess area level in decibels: 24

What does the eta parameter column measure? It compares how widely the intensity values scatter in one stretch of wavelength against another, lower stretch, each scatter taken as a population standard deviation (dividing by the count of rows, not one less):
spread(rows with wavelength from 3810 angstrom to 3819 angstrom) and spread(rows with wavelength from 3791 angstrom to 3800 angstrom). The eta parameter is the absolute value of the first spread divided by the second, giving 4.6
